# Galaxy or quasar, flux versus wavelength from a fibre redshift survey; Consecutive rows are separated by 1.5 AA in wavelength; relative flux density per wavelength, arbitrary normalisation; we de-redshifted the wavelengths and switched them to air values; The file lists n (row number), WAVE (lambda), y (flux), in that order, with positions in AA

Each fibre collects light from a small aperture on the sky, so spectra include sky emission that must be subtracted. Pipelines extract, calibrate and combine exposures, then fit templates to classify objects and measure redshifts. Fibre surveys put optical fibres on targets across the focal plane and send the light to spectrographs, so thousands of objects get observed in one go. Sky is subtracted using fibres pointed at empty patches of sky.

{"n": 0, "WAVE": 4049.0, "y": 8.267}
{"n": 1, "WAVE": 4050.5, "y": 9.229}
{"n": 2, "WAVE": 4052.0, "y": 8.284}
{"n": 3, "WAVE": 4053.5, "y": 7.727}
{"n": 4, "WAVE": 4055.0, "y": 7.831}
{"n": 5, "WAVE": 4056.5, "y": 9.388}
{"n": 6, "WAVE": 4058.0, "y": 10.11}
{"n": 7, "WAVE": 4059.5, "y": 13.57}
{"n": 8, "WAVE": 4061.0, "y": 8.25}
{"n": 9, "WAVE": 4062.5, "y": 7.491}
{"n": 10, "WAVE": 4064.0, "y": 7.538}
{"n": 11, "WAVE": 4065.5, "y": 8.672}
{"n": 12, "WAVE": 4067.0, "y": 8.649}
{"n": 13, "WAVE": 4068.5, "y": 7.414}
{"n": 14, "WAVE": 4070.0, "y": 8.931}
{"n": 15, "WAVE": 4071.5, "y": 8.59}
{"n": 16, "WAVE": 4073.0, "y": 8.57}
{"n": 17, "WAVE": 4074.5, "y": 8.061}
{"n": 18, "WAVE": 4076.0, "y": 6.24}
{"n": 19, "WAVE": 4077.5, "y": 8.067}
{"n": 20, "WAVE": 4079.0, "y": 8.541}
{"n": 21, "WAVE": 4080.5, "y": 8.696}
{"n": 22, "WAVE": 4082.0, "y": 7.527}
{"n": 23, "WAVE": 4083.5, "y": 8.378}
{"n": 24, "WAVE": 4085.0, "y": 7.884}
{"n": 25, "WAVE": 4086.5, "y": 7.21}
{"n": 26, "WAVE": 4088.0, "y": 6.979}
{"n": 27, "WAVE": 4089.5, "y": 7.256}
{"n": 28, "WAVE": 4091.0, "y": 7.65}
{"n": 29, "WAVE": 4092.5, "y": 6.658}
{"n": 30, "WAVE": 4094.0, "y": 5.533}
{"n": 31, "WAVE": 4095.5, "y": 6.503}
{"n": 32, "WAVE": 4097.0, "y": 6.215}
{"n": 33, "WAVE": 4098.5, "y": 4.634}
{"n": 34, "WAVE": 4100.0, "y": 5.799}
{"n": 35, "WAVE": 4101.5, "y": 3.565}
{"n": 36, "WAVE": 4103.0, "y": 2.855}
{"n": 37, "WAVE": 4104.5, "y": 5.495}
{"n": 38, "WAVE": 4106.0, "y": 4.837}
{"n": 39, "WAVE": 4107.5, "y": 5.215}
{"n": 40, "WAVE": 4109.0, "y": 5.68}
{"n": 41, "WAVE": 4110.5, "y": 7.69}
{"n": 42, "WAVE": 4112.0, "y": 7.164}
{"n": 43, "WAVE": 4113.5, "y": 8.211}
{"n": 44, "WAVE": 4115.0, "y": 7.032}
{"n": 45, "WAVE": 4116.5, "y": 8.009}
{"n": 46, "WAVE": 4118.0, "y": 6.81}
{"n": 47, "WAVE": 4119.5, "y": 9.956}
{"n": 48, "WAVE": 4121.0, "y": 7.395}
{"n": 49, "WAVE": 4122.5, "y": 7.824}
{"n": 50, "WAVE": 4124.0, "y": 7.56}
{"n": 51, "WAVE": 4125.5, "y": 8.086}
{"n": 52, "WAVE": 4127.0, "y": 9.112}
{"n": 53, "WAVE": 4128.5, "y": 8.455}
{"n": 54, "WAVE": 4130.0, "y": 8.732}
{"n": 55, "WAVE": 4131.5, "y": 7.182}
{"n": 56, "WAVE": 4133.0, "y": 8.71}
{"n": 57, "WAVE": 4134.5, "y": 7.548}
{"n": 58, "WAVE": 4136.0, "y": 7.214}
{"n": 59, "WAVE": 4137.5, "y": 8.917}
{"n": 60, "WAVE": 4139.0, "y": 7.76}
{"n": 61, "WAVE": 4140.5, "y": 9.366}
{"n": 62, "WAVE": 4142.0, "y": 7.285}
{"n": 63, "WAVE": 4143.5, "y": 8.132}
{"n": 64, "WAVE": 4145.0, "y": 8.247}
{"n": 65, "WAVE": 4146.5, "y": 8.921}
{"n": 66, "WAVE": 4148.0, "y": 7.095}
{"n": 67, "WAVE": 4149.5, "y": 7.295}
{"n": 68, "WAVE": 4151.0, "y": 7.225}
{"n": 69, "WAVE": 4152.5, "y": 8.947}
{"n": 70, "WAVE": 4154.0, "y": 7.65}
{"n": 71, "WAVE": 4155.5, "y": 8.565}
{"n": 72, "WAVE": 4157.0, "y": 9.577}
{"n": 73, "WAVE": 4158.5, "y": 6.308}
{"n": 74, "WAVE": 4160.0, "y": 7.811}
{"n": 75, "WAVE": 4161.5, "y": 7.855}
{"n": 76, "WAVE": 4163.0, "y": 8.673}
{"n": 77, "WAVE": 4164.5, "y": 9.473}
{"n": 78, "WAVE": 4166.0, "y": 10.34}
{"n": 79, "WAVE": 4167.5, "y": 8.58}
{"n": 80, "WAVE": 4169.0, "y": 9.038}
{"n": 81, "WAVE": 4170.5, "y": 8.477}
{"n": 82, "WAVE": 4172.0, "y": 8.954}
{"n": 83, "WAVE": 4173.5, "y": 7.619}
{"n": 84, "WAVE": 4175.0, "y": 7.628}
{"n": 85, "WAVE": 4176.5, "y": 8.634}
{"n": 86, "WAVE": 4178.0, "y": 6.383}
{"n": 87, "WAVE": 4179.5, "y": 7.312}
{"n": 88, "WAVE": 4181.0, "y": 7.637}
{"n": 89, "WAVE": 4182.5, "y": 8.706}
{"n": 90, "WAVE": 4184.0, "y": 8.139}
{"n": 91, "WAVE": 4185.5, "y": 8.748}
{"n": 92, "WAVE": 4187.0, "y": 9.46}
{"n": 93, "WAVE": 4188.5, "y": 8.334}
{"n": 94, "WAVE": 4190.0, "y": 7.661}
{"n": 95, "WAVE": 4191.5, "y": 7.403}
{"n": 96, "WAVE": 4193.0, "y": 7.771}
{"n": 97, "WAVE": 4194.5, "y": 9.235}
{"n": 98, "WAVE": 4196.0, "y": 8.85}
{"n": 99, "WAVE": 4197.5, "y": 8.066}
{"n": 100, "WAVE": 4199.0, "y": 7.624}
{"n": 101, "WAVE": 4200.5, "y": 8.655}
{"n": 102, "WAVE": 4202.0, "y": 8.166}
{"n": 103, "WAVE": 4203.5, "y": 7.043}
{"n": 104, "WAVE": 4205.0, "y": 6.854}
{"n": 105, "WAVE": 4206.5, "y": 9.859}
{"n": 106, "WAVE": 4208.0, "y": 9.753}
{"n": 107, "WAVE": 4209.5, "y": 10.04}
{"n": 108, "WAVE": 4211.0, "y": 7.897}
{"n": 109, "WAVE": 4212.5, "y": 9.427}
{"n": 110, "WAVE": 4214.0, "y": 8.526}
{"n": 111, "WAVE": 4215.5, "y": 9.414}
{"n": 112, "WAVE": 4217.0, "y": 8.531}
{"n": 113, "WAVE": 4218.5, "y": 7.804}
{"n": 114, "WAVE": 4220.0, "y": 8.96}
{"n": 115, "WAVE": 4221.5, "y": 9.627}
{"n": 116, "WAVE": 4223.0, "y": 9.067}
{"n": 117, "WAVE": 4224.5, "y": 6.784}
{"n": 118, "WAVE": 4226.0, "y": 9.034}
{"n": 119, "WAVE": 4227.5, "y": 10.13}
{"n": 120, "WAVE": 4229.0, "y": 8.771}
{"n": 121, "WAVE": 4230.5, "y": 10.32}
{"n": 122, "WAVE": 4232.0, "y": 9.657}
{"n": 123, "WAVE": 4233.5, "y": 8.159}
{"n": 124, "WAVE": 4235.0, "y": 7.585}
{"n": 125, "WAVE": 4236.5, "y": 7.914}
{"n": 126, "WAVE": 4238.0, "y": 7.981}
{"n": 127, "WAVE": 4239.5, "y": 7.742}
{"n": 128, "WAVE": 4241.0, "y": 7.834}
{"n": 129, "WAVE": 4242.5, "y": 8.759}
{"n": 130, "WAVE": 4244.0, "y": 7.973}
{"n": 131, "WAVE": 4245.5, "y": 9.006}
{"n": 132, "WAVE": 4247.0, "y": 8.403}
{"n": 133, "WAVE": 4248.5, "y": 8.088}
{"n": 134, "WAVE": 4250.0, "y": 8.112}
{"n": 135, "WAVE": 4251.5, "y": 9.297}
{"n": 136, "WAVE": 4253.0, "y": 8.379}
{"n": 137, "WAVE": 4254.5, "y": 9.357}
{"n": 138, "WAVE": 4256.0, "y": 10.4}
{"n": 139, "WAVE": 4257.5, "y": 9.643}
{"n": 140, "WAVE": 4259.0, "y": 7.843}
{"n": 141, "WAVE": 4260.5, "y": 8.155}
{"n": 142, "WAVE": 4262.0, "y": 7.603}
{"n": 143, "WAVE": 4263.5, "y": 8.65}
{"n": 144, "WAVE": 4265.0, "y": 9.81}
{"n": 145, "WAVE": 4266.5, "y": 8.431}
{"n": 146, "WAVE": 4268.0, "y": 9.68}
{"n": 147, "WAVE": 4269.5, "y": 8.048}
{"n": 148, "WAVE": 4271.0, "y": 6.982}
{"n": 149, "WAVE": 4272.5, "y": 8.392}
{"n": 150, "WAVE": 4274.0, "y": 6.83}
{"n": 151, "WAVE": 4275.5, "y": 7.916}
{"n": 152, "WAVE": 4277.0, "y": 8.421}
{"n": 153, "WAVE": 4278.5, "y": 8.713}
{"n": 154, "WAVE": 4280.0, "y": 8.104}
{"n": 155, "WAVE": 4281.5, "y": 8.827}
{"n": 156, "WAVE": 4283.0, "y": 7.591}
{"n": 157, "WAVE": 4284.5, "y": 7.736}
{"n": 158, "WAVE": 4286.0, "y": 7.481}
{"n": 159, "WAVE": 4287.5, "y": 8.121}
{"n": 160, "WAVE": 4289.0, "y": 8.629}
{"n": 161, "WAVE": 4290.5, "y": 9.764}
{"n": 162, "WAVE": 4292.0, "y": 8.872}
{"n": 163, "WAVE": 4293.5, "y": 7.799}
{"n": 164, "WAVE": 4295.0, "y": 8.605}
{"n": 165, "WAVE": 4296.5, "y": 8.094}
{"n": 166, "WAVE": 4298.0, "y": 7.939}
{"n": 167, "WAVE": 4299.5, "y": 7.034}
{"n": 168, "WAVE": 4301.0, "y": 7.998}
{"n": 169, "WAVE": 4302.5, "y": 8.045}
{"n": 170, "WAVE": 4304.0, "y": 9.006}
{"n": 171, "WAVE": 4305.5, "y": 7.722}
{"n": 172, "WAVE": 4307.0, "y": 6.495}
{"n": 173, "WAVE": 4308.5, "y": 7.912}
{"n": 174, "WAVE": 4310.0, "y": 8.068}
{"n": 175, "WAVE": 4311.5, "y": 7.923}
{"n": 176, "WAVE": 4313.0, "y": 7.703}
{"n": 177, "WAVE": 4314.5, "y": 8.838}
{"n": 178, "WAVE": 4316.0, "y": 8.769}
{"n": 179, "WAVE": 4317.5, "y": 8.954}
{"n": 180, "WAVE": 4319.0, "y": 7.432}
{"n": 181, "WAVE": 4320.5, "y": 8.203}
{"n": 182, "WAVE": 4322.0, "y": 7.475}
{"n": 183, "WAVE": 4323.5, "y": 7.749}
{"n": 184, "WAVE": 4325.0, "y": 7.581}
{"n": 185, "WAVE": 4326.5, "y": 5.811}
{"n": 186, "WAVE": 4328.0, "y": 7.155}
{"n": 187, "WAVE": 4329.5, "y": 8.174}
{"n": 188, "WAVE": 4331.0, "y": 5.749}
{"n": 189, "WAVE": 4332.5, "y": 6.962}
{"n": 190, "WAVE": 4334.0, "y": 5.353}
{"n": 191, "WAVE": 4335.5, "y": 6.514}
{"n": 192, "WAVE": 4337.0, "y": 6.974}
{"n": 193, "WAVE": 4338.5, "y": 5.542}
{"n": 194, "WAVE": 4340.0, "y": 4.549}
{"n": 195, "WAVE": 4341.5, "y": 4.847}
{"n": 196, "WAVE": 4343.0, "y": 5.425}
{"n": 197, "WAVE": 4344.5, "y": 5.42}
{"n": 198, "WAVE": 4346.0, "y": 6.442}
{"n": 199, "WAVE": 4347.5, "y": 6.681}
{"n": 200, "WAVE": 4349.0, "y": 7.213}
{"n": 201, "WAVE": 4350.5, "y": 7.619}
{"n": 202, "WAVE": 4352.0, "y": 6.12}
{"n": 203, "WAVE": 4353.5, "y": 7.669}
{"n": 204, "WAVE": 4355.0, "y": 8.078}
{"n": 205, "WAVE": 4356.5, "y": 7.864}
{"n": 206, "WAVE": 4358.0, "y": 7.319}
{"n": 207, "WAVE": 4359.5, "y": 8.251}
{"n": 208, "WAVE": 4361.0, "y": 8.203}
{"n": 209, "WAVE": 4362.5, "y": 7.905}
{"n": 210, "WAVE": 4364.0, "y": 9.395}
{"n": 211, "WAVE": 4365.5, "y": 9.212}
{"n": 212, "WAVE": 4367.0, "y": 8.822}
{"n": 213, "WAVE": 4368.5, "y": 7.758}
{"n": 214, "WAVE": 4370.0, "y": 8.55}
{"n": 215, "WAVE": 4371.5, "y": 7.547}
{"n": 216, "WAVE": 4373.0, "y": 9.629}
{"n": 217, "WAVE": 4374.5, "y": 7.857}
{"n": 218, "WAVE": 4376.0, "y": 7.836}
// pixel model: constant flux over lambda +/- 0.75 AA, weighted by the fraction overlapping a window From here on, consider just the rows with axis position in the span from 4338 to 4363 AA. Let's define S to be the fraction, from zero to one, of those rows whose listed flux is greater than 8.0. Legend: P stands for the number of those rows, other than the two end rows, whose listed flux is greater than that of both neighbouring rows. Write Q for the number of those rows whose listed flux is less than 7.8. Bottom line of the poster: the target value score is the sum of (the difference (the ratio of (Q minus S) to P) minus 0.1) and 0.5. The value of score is 3.4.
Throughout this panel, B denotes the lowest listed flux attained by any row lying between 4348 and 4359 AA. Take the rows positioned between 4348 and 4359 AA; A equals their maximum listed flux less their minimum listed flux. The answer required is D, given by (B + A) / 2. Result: 4.0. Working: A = 2.0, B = 6.12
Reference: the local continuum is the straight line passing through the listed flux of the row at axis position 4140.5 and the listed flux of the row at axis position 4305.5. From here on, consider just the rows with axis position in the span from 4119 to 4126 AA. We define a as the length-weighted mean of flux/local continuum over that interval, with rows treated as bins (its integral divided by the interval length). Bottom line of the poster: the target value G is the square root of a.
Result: 0.92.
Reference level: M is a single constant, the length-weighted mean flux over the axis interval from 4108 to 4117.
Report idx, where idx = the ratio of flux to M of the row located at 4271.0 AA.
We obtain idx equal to 0.97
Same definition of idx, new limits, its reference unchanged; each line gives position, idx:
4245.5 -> 1.25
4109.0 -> 0.79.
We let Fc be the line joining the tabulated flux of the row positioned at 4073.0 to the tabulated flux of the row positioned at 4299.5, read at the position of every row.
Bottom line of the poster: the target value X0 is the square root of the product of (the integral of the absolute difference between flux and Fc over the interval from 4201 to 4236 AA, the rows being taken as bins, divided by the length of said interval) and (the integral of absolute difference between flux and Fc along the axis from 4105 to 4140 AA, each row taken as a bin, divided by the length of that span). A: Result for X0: 1.19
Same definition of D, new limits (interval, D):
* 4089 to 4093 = 3.8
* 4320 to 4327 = 4.1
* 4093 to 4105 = 3.3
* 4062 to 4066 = 4.3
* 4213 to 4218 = 4.7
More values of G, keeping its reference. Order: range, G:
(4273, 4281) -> 1.00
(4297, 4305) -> 1.01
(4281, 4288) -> 1.00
